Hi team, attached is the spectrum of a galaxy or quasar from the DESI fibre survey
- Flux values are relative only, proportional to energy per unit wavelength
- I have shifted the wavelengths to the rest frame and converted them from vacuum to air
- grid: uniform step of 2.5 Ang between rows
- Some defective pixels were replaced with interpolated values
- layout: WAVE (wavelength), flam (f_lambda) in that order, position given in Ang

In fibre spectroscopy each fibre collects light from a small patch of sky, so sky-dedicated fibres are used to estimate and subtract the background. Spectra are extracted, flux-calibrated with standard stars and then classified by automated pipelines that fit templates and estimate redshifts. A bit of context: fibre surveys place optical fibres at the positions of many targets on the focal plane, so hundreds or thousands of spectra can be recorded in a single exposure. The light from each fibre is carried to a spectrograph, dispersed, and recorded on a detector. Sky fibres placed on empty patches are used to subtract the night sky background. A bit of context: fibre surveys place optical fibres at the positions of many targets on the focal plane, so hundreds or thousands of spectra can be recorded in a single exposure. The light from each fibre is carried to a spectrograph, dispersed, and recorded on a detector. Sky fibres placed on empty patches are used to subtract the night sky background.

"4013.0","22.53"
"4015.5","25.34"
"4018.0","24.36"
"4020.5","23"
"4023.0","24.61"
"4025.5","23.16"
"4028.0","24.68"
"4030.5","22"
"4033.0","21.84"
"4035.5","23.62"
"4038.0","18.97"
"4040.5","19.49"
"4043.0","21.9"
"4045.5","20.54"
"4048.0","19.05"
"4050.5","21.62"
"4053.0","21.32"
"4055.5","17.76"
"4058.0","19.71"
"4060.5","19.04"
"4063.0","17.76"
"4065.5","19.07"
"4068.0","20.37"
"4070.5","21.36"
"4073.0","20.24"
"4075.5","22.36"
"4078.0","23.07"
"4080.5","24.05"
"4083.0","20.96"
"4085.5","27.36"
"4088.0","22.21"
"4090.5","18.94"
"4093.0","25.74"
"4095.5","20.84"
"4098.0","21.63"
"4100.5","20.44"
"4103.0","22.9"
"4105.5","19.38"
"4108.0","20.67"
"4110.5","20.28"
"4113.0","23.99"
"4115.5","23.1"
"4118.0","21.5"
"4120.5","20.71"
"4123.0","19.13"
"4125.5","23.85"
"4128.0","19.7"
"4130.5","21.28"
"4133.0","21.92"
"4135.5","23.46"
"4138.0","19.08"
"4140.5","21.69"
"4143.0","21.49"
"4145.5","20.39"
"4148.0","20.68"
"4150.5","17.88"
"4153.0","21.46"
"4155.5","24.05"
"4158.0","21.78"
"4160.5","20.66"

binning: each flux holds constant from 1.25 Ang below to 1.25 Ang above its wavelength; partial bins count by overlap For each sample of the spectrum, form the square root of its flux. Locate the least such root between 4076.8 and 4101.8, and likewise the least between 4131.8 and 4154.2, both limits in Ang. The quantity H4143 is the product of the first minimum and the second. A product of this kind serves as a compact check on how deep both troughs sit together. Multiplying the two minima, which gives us 18.4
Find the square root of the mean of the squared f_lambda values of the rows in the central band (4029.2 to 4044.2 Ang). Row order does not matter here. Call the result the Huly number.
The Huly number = 21.4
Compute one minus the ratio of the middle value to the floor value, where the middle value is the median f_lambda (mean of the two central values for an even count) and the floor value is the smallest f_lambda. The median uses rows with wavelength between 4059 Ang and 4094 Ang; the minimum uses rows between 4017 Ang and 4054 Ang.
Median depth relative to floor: -0.115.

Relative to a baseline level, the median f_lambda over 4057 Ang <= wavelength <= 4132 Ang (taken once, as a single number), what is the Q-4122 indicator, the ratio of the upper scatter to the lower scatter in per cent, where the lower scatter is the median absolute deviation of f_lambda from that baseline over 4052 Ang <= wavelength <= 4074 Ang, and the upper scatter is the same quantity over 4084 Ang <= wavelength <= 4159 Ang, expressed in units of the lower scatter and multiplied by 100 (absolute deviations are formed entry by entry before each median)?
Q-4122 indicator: 93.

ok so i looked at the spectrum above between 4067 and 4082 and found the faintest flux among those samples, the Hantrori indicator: 20.24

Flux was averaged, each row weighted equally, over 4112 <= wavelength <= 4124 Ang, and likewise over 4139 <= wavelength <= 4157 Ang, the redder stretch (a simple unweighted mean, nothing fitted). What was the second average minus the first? -0.6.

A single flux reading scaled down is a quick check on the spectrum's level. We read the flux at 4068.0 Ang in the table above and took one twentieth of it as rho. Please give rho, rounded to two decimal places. 1.02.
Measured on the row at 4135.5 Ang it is 1.17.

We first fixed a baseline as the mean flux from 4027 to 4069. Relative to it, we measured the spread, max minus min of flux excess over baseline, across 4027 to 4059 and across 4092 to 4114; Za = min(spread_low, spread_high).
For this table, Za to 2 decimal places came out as 6.36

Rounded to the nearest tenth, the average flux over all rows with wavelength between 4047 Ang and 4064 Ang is 19.5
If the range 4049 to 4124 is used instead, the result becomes 21.3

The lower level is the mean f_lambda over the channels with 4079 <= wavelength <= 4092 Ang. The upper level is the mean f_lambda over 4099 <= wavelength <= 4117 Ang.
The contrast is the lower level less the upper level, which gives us 1.2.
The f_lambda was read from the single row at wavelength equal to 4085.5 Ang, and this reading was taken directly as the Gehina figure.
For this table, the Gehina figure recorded 27.36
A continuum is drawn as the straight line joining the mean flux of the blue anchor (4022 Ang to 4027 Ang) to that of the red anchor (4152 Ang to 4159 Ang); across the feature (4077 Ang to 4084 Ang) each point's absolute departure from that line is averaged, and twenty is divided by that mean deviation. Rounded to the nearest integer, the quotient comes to 18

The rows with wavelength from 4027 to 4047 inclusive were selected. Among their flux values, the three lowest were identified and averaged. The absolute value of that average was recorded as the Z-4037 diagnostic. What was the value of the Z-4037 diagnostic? 19.7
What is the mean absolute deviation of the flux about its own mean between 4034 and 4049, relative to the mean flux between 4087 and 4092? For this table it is 0.070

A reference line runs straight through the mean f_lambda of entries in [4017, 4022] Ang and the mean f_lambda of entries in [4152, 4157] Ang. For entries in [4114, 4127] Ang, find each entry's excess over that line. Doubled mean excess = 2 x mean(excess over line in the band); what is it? -2.7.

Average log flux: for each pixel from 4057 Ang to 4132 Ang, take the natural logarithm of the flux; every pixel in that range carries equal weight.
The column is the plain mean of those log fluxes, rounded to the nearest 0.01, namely 3.06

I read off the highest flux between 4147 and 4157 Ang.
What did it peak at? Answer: 24.05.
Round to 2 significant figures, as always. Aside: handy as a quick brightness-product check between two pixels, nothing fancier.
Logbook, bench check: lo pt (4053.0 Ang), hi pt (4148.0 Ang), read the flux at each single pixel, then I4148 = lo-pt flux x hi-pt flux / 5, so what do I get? 88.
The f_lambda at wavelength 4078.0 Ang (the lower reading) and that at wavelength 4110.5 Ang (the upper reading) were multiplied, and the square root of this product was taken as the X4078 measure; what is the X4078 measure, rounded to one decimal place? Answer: 21.6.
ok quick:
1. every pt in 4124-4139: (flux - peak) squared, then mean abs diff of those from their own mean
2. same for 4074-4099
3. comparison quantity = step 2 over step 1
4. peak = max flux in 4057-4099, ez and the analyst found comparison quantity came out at 0.9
